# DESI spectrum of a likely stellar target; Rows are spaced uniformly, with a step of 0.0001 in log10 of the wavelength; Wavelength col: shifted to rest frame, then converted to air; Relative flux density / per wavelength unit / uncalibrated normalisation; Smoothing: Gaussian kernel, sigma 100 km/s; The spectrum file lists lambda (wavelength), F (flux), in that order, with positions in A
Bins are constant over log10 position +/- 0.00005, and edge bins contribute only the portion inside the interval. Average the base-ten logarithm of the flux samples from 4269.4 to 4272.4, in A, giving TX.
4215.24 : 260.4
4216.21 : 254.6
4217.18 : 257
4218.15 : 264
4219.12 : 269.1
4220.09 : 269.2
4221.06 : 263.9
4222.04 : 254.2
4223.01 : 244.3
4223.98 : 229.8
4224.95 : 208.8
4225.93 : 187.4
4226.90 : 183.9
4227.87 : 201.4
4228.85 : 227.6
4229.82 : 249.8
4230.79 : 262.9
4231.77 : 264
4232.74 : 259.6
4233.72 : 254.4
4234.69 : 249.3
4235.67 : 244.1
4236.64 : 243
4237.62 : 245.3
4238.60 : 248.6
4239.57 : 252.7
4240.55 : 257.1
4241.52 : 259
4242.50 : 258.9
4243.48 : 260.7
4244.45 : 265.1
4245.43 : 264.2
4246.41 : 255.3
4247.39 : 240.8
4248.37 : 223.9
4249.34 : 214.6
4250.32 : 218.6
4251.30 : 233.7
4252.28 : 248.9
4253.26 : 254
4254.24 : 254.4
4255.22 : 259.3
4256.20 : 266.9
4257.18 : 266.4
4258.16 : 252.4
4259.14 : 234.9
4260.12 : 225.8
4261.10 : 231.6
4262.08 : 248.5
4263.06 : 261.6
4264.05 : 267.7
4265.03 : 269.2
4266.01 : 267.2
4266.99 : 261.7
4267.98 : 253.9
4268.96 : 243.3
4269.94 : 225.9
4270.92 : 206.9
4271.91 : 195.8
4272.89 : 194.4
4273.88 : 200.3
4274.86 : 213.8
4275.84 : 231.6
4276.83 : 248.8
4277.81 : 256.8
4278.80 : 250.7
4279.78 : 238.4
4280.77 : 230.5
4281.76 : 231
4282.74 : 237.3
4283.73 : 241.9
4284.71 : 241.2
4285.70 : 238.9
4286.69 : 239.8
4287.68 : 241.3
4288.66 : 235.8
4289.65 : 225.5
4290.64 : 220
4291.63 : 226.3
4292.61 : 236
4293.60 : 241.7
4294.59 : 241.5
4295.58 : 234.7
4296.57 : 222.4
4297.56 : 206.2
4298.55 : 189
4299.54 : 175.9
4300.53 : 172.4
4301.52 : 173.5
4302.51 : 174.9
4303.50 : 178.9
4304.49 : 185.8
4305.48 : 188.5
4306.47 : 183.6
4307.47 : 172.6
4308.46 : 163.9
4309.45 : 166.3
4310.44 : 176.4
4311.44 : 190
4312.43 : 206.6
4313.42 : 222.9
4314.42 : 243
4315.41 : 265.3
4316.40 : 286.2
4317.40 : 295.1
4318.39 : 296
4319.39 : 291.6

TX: 2.32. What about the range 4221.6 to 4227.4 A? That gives 2.34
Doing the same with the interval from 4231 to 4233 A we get 2.42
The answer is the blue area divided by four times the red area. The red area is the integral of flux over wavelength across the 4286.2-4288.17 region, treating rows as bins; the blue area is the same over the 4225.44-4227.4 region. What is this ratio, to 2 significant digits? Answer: 0.19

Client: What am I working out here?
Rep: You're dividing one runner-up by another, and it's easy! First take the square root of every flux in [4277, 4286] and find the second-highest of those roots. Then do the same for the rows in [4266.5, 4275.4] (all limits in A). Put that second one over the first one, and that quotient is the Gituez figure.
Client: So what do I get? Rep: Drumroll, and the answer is 1.01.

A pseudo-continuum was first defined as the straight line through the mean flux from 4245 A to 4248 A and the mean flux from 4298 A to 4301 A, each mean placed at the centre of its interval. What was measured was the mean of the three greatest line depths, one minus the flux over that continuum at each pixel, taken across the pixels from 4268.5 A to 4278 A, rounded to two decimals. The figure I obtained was 0.09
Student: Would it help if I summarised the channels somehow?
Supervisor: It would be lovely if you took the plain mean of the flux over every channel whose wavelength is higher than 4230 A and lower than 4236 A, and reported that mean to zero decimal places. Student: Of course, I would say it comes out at 256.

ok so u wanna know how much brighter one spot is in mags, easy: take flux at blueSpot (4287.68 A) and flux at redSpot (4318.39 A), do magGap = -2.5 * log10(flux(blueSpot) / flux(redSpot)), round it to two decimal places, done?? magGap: 0.22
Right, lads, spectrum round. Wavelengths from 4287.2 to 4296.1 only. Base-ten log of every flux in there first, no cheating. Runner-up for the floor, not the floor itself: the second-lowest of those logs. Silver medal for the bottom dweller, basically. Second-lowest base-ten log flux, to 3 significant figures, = 2.35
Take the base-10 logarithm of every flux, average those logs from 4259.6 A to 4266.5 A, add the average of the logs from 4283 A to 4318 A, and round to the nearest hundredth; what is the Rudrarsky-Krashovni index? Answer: 4.73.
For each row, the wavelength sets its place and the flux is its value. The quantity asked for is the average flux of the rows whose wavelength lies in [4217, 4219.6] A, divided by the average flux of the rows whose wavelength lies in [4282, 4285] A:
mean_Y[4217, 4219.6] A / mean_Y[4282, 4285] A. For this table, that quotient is 1.10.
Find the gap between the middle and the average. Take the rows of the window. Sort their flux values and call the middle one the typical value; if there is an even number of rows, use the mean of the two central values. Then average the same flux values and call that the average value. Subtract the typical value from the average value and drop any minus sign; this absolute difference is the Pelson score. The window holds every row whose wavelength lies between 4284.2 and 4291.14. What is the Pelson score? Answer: 4.3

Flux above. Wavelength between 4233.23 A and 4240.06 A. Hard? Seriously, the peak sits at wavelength 4233.72 A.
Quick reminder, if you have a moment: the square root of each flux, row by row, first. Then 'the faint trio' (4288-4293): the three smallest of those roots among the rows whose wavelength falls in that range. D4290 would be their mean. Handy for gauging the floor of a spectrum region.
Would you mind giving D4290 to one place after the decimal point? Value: 15.0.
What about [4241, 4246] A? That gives 16.1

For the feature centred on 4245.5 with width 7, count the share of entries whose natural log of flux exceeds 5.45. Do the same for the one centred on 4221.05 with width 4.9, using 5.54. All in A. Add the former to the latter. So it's 1.5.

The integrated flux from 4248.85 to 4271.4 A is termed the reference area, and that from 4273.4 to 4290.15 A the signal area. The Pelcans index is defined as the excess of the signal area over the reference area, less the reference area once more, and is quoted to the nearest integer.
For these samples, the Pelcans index -7172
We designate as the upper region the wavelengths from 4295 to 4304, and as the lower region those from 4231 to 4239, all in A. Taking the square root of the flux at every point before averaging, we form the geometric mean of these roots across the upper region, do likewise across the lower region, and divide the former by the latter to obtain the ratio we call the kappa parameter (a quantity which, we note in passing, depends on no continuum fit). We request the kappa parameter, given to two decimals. 0.87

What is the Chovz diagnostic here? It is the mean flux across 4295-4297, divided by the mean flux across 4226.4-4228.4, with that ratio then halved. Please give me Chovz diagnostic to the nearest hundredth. 0.59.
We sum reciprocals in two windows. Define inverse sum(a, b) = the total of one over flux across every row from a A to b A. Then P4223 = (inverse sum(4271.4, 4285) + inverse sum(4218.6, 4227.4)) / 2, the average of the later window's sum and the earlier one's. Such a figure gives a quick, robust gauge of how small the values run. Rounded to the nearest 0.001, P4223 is 0.050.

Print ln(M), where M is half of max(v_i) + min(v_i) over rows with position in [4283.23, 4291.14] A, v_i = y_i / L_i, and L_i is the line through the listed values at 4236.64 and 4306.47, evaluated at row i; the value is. 0.15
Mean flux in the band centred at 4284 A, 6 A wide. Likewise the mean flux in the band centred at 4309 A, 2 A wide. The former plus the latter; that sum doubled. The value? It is 807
